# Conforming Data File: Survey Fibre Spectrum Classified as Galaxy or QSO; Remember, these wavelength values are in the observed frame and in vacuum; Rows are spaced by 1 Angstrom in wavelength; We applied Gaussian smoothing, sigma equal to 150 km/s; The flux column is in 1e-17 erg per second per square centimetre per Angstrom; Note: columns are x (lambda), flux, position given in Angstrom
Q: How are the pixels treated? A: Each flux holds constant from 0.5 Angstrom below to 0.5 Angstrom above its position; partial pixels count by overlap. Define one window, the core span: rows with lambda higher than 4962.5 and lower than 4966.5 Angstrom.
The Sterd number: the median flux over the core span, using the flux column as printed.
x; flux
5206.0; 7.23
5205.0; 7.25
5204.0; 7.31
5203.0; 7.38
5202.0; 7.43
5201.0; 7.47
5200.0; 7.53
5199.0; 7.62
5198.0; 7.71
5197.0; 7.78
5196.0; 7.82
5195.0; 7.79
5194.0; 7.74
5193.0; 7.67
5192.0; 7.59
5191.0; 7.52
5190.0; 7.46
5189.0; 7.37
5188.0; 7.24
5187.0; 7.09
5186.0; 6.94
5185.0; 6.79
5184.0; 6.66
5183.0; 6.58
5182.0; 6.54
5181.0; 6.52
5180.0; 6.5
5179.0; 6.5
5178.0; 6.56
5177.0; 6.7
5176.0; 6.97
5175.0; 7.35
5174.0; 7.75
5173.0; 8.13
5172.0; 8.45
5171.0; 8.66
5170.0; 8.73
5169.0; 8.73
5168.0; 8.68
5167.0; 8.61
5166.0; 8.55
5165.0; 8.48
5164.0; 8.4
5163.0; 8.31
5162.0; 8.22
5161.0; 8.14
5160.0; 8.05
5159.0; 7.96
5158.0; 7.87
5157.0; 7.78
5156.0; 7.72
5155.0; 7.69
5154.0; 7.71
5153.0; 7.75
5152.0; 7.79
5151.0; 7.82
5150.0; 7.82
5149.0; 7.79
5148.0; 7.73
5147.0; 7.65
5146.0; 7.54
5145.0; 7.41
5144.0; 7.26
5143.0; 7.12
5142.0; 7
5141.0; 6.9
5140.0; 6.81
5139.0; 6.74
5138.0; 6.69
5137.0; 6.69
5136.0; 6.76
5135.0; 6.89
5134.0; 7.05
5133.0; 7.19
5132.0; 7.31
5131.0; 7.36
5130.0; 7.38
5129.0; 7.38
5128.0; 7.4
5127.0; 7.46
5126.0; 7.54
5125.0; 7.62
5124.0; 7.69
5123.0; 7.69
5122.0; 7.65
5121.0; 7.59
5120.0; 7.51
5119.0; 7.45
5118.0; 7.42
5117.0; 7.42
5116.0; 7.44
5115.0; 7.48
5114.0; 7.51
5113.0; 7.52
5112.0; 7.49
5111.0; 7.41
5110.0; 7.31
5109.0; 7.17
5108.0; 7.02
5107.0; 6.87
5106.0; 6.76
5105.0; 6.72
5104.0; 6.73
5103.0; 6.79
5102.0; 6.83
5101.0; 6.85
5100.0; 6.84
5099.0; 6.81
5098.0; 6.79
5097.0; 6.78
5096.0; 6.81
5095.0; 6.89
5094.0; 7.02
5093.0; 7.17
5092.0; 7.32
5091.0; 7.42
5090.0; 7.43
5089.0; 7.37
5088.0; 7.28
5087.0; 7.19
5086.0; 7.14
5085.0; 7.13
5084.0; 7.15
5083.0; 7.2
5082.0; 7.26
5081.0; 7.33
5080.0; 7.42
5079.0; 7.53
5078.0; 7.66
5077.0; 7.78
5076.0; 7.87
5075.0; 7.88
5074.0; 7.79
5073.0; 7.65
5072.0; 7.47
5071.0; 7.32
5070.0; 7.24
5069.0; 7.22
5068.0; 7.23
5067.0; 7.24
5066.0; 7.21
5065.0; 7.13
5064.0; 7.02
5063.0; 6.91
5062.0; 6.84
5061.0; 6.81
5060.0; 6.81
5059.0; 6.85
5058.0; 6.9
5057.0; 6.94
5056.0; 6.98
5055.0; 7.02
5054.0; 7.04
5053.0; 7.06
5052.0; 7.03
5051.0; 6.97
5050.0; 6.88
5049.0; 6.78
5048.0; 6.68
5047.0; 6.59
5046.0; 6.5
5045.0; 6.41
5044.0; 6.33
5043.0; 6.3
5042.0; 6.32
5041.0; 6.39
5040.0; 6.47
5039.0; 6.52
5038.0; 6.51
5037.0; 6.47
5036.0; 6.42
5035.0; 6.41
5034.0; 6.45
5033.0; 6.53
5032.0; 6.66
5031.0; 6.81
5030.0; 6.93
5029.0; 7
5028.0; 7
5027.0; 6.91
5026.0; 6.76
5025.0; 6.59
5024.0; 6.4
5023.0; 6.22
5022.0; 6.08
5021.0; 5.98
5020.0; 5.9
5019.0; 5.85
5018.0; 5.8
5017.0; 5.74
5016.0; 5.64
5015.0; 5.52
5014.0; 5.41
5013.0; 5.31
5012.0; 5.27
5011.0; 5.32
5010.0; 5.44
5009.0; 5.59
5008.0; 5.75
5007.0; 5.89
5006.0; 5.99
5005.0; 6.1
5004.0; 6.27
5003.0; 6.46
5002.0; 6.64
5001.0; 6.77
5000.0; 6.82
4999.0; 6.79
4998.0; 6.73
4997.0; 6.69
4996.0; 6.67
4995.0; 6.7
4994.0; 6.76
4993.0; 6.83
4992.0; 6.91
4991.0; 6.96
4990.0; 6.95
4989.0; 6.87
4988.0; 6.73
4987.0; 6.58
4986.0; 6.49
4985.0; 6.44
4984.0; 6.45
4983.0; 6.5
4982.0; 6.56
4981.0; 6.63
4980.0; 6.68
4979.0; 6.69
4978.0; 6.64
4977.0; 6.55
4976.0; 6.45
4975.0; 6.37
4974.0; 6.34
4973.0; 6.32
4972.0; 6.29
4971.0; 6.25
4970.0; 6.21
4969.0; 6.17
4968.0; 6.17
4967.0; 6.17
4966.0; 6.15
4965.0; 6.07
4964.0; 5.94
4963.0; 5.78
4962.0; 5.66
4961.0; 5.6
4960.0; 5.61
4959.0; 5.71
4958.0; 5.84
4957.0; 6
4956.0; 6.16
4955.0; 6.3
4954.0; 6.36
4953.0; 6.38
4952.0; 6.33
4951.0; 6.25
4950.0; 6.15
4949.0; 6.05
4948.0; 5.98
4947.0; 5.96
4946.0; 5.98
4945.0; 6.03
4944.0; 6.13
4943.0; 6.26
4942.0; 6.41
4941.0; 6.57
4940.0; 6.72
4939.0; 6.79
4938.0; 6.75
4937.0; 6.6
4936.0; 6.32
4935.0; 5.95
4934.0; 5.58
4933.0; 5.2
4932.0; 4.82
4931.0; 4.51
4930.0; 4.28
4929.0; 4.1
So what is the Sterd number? 6.0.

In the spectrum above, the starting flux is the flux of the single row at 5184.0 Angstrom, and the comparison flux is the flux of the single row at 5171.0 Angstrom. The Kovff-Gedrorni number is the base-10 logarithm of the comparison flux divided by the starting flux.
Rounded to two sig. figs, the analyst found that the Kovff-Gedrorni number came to 0.11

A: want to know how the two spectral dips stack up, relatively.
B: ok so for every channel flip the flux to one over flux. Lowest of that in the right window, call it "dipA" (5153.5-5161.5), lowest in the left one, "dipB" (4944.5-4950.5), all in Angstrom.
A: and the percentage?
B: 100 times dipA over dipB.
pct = 75.6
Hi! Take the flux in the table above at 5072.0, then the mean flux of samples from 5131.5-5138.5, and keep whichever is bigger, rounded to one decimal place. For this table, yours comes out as 7.5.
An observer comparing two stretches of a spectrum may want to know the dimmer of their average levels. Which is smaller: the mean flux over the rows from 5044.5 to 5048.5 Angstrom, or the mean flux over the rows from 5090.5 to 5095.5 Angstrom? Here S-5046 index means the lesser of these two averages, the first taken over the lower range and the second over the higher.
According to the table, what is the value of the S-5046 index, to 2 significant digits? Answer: 6.5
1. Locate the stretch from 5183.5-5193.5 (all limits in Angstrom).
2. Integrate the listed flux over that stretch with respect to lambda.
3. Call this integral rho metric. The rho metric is 72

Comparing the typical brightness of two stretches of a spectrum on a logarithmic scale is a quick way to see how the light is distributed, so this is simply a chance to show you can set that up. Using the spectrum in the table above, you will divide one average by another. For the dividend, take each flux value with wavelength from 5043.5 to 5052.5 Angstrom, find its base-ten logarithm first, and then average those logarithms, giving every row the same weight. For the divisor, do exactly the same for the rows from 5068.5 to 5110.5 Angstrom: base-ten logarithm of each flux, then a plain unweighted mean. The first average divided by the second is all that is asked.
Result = 0.96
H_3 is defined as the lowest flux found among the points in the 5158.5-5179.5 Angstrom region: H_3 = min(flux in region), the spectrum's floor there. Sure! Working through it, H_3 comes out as 6.5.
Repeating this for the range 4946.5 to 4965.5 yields 5.6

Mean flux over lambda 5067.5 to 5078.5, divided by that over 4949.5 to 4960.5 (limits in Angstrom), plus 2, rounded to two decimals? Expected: 3.24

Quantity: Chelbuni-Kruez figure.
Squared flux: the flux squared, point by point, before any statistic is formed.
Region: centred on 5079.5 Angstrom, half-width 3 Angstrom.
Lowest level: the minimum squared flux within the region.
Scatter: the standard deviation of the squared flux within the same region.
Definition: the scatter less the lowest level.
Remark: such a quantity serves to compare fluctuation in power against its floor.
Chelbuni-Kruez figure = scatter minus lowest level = -50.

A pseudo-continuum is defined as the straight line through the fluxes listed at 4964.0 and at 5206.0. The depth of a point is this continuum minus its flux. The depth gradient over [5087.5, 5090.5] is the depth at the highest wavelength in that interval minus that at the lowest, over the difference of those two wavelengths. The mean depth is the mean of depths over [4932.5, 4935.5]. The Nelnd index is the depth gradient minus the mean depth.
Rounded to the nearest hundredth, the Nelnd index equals -0.27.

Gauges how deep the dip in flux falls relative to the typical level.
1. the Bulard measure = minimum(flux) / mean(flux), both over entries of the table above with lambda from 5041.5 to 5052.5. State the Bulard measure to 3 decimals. 0.952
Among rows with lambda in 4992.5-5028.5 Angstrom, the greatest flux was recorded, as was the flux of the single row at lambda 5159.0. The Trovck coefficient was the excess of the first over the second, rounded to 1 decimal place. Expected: -1.0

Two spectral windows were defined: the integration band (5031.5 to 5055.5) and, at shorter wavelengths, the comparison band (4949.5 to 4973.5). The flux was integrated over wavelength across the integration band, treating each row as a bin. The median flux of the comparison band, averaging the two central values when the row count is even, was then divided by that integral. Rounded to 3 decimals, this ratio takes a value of 0.039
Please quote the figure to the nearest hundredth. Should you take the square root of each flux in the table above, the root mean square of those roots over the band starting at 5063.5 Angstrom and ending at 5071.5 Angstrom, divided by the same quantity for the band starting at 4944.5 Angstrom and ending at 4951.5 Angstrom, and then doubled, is 2.18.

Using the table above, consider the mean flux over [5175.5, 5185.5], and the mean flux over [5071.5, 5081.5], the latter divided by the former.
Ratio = 1.15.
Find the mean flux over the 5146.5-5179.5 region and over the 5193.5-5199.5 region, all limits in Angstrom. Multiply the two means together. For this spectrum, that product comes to 61.3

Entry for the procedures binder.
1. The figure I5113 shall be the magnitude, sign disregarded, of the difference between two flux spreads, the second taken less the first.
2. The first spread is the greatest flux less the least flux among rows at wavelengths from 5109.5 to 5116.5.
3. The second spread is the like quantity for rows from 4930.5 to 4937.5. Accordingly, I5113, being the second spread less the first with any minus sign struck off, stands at 1.9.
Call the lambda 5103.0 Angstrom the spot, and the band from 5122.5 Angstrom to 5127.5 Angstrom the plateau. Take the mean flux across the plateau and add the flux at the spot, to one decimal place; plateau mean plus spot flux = 14.4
